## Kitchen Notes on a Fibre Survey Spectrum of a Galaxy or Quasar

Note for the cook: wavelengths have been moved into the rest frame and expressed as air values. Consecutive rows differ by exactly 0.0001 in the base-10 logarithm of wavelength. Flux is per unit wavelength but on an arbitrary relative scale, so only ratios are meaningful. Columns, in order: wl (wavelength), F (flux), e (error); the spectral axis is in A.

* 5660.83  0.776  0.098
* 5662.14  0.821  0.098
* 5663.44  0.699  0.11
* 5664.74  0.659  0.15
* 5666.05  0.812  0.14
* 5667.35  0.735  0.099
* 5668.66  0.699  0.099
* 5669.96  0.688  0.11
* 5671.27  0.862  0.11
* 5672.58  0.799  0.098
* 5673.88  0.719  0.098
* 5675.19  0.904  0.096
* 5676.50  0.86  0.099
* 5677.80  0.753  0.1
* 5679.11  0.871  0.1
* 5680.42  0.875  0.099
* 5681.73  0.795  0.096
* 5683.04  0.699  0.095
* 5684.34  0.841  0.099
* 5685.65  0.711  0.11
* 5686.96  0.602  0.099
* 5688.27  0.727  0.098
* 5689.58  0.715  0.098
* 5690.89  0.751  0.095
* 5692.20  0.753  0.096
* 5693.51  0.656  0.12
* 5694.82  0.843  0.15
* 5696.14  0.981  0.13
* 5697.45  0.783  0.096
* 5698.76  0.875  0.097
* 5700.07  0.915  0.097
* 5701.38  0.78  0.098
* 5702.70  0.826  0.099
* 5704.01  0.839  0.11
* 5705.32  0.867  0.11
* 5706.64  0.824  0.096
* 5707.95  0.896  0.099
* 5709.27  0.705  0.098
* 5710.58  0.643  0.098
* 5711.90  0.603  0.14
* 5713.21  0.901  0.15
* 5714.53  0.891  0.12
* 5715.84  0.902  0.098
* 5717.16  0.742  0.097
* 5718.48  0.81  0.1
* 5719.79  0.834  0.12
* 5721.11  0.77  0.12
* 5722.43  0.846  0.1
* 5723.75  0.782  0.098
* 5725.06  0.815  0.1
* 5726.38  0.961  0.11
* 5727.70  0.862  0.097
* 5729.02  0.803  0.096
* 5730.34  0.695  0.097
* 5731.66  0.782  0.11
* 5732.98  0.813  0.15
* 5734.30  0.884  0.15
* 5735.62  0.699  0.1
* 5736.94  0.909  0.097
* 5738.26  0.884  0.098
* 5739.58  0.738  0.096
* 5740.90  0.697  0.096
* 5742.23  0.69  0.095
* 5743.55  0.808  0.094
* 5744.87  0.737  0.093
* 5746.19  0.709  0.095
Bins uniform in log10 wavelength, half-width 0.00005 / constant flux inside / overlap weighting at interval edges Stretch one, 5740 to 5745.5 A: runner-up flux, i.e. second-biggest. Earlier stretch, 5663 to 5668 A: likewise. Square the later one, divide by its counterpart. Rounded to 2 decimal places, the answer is 0.74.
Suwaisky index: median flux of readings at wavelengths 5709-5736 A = 0.810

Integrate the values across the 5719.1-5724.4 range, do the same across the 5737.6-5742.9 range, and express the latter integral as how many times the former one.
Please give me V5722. 0.93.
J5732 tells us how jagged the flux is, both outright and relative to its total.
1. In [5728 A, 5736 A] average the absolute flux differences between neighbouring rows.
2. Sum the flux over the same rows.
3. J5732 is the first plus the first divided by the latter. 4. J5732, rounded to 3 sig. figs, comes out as 0.117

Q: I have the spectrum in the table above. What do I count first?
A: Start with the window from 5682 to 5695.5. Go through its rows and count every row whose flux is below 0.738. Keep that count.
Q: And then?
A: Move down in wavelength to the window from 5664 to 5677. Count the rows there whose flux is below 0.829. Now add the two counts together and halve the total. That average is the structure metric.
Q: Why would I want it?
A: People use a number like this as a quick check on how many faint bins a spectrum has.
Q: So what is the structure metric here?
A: 6.5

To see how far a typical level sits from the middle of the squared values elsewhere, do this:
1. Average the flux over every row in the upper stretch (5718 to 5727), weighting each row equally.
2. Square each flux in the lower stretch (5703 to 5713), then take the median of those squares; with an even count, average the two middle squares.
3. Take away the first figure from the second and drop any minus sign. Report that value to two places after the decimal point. 0.15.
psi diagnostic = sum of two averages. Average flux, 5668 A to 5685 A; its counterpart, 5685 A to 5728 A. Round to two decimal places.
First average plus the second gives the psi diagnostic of 1.60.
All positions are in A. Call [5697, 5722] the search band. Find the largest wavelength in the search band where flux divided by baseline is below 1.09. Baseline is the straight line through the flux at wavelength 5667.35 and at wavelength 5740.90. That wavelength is 5721.11 A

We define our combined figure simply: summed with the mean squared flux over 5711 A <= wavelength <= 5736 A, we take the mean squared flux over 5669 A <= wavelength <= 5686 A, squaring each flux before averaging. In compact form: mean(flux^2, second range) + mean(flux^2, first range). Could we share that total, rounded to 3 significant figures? 1.31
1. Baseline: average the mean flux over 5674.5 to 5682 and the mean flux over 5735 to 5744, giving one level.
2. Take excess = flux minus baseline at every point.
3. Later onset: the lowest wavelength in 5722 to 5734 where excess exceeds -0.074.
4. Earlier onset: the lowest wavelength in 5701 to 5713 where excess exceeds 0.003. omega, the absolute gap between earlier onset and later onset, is 19.7 A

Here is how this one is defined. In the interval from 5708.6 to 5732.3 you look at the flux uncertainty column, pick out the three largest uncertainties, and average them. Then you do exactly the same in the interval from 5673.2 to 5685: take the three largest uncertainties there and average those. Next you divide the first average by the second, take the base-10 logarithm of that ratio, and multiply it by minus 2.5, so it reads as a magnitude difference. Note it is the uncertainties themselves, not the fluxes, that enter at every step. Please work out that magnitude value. -0.34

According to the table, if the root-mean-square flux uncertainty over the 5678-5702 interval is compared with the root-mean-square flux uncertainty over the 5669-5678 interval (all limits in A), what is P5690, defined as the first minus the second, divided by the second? 0.03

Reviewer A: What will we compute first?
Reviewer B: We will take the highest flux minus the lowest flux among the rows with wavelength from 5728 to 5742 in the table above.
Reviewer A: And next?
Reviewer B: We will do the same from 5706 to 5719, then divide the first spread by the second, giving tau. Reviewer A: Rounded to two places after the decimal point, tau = 0.72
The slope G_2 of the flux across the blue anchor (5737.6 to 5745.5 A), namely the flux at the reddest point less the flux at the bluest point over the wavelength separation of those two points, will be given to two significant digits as -0.022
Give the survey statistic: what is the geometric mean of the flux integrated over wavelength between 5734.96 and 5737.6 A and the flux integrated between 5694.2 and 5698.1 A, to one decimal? 2.7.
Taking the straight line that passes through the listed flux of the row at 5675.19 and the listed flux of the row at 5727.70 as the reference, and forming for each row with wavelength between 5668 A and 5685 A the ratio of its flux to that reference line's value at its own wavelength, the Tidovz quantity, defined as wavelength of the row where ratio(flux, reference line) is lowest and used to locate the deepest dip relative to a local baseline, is 5669.96 A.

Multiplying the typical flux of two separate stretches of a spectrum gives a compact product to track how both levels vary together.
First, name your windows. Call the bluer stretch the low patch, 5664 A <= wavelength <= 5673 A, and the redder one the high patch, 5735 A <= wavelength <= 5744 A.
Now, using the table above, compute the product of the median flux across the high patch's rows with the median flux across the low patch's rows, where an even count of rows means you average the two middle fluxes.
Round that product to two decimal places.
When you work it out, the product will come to 0.54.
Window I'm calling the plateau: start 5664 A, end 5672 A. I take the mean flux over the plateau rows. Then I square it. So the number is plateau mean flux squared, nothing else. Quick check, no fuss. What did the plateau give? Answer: 0.551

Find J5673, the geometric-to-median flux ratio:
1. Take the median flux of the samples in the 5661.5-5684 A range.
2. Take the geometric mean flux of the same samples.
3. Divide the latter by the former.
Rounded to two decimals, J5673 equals 0.98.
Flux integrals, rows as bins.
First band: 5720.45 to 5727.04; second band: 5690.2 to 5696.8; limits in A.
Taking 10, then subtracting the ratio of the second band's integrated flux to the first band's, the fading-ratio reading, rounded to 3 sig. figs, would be 9.05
